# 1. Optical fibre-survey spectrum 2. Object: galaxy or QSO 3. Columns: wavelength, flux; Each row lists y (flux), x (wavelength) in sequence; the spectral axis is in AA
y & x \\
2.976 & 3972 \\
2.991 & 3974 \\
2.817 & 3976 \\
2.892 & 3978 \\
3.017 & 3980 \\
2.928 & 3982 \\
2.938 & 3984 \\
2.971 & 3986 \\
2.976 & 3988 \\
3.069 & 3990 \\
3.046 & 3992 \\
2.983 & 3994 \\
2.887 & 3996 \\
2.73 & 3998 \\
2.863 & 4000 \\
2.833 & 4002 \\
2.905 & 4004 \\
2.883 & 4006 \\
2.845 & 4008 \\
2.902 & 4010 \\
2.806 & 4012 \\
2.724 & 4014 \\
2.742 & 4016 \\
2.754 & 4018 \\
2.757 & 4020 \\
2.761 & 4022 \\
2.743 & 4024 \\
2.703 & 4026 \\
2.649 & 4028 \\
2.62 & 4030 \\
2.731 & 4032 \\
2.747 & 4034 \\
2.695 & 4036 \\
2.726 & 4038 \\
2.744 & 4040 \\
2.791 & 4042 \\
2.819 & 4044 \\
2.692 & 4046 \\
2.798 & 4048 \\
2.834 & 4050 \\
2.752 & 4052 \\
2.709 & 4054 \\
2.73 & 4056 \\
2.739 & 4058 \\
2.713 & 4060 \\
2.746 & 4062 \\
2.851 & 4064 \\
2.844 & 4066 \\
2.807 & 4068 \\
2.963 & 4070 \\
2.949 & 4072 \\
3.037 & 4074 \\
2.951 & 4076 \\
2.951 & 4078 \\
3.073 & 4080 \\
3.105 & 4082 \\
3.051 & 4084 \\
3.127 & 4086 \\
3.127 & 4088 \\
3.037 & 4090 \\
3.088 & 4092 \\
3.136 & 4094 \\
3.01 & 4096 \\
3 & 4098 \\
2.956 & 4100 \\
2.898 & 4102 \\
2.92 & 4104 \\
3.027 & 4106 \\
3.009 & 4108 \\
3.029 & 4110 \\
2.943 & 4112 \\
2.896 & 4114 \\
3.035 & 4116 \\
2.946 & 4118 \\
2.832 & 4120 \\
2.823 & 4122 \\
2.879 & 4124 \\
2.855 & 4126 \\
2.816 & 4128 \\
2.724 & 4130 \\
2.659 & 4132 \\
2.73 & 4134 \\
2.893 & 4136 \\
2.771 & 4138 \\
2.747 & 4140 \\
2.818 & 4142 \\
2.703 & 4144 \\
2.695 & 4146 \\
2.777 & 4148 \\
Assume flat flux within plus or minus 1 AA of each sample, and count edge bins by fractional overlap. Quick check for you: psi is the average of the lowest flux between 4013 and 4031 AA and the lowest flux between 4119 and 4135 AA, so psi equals 2.64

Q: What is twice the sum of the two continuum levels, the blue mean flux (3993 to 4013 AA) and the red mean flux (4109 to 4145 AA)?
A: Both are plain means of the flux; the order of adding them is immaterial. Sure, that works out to 11.4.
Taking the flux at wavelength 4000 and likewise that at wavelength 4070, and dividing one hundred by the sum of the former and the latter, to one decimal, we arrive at 17.2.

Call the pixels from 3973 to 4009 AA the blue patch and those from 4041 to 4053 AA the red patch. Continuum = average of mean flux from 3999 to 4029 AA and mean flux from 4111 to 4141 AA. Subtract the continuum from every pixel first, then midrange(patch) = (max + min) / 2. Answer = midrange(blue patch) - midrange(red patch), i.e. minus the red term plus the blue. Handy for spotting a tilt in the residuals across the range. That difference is 0.14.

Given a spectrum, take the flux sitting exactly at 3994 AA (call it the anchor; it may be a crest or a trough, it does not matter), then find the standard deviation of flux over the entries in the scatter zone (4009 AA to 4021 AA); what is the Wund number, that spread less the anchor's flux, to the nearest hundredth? -2.92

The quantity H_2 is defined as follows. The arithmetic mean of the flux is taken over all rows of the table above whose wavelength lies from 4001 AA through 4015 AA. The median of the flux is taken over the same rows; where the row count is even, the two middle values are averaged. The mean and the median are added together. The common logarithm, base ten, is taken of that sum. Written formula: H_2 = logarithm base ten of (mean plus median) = 0.755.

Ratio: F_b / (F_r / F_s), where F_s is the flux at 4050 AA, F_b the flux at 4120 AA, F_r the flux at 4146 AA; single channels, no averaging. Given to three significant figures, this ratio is 2.98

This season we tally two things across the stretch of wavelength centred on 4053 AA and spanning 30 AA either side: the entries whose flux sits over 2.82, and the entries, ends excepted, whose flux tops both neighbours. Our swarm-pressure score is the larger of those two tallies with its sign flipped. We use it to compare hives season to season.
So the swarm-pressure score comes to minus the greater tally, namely -10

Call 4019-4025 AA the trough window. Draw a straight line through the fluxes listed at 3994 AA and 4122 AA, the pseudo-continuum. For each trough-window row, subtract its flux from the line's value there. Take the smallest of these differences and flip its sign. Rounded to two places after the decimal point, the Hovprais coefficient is -0.19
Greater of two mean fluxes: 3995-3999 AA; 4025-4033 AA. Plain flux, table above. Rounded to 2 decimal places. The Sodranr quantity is 2.81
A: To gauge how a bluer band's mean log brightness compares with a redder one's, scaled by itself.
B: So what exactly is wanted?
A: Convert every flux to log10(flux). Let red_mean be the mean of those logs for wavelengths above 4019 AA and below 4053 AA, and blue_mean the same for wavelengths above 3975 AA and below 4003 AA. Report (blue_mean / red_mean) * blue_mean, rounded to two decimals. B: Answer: 0.50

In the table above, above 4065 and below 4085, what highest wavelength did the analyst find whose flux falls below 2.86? 4068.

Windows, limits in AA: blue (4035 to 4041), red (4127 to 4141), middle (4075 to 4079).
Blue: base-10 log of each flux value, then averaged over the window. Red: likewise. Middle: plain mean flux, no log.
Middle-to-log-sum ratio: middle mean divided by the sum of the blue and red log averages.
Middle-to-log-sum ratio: 3.37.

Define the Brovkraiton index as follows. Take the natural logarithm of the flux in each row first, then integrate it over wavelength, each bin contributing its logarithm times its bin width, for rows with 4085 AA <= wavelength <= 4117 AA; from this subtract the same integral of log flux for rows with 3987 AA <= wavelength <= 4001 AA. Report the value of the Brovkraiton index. 20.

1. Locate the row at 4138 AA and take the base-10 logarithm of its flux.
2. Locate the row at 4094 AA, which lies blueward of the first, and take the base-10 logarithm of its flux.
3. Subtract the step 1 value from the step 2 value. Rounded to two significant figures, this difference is 0.054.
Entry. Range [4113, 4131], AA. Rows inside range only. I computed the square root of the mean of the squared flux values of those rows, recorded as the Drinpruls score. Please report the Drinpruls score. 2.87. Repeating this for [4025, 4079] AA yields 2.79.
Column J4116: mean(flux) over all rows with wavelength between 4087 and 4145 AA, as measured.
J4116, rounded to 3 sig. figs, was 2.91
